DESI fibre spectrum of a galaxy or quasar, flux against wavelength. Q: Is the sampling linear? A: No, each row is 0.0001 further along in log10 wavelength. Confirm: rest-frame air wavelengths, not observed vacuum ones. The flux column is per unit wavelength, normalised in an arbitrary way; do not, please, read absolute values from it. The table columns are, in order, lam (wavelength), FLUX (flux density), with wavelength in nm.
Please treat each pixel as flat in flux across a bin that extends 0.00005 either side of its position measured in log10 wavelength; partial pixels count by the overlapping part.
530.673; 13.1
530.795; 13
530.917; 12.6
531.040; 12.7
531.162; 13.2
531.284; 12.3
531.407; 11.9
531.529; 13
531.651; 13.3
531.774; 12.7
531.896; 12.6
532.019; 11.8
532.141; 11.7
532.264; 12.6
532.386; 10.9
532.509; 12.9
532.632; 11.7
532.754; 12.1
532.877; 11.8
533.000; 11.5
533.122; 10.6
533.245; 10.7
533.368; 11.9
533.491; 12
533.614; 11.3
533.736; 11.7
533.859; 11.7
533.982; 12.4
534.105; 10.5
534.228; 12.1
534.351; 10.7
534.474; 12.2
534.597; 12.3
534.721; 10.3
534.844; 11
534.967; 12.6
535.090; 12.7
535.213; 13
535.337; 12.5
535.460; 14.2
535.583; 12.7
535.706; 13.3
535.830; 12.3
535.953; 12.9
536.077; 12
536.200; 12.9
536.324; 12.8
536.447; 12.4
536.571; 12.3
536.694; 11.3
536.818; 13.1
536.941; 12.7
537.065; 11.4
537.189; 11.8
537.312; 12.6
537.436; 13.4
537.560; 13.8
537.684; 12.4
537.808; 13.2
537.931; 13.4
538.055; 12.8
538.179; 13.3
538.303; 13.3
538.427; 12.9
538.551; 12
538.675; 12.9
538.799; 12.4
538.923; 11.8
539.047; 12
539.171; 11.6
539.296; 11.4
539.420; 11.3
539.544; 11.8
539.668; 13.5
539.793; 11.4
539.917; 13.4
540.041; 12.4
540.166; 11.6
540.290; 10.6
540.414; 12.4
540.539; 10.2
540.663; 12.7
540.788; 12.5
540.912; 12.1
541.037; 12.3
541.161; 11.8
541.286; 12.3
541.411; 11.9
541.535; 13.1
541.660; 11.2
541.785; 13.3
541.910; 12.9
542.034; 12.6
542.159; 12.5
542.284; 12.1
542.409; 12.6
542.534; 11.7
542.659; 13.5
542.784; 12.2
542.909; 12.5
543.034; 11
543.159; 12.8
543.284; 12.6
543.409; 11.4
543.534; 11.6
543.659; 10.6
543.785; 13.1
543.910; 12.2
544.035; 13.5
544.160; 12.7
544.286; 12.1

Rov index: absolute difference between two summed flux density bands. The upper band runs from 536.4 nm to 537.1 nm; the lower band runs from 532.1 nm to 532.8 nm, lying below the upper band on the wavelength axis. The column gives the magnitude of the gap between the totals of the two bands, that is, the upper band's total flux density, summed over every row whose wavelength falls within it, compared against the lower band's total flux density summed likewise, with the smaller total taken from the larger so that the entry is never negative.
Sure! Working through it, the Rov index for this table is 1.3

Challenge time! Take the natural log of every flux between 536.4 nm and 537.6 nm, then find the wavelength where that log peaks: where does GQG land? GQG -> 537.560 nm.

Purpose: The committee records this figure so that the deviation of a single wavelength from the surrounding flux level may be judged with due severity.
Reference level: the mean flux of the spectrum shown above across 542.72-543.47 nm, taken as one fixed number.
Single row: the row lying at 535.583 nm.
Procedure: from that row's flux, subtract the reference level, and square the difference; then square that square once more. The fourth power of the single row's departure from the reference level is 0.14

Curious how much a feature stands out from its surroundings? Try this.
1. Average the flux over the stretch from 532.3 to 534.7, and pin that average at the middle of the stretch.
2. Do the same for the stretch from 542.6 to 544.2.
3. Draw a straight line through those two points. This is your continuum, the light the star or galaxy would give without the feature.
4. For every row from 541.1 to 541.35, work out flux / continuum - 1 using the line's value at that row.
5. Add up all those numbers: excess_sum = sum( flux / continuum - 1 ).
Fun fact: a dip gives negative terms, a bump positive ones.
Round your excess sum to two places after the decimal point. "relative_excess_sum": -0.01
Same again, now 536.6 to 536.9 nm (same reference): 0.06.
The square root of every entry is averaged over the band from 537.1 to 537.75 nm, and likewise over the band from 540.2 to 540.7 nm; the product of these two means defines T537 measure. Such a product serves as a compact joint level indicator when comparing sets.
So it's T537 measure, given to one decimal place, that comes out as 12.1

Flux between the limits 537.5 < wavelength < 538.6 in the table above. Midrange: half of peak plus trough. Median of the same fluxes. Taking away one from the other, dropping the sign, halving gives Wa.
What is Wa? 0.15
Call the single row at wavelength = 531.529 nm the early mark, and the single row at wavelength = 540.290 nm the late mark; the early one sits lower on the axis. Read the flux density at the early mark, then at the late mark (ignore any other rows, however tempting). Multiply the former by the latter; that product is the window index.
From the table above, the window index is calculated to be 138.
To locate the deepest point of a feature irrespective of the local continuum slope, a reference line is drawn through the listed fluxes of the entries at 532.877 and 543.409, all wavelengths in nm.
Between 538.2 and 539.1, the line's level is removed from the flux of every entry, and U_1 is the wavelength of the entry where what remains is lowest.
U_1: 538.923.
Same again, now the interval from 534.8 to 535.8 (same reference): 534.844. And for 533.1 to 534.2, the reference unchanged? 534.105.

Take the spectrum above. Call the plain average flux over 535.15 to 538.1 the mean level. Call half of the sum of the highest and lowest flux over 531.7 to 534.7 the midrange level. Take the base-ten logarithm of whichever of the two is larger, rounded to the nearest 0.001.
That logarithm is 1.104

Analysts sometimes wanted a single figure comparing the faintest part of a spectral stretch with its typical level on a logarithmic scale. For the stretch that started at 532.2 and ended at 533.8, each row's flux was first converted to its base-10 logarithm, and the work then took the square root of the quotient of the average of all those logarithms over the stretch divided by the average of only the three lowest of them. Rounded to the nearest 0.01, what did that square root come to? 1.02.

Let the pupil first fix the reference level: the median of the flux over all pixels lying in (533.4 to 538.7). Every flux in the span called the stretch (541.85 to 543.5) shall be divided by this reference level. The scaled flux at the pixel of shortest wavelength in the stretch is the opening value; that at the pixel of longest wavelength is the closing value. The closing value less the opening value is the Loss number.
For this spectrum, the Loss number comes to -0.12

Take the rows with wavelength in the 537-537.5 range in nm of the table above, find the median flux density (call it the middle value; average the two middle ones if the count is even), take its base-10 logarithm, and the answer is 1.09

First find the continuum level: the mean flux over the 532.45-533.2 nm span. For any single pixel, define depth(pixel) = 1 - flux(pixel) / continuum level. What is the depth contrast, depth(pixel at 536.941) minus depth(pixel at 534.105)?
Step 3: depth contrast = -0.19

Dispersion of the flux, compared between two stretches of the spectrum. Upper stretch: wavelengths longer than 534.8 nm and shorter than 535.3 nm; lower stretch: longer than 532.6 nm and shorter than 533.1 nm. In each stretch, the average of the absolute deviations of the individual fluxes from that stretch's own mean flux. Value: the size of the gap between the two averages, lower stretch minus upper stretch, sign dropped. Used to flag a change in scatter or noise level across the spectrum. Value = 0.49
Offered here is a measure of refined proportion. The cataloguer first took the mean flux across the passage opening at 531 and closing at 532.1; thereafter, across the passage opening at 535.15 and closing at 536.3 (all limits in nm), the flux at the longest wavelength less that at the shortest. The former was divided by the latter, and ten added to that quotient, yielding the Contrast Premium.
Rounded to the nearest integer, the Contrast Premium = -116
